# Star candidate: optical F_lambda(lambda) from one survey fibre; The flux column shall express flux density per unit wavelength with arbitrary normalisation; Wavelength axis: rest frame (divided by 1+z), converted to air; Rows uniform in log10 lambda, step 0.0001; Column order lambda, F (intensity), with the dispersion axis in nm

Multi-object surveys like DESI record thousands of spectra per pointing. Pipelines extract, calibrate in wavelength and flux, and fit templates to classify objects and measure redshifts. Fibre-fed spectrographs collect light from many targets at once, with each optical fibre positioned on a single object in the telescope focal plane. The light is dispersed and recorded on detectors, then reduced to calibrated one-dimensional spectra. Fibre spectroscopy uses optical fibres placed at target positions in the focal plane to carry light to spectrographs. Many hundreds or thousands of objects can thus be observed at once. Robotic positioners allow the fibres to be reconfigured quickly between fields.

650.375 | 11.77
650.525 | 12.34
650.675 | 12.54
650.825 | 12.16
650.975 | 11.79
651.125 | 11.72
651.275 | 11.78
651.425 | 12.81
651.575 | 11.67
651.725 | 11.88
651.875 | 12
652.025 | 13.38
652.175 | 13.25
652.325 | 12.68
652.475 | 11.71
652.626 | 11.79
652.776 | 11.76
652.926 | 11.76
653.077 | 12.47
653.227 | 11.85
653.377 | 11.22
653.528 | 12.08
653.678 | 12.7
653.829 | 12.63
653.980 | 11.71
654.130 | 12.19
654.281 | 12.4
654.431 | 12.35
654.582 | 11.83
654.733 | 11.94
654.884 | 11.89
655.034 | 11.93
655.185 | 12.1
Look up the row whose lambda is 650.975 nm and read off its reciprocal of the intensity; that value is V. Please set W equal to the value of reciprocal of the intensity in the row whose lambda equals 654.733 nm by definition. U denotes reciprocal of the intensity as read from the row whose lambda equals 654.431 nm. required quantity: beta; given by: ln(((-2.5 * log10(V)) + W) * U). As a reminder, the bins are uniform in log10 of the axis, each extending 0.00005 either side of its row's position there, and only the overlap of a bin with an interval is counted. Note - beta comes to -1.50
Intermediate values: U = 0.081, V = 0.0848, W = 0.0838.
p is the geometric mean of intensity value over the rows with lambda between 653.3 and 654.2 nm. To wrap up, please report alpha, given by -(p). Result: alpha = -12.08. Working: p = 12.1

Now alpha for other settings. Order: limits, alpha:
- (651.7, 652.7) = -12.37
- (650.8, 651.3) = -11.86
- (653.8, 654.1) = -12.16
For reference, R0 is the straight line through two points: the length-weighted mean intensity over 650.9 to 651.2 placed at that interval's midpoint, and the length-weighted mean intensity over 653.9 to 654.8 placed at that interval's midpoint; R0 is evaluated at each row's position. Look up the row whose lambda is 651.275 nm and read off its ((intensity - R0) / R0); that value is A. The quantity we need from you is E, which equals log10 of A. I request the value -3.07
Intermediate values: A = 0.001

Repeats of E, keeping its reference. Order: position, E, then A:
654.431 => -1.65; 0.022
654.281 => -1.56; 0.028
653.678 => -1.24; 0.058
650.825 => -1.43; 0.037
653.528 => -2.13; 0.007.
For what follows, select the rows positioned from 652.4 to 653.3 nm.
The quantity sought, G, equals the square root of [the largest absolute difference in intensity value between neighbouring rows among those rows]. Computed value 0.84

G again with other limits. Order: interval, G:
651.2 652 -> 1.07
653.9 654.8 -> 0.72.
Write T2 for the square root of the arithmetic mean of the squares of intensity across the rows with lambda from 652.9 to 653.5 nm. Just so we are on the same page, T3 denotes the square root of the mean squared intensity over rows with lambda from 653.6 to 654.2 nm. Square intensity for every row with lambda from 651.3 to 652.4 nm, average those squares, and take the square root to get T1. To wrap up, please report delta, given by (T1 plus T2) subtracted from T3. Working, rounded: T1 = 12.5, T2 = 11.8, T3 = 12.3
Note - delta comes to -12.1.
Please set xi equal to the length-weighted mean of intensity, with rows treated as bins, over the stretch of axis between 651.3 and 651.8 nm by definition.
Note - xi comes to 12.1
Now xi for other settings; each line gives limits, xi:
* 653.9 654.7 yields 12.1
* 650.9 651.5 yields 12.0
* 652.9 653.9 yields 12.1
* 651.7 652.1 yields 12.5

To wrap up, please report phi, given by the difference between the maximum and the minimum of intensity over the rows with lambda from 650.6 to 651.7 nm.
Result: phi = 1.14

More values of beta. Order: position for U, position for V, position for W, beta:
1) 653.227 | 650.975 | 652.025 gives -1.46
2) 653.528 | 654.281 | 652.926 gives -1.46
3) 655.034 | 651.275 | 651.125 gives -1.46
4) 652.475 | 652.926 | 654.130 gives -1.45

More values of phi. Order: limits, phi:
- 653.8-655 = 0.92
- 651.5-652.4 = 1.71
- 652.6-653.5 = 1.25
